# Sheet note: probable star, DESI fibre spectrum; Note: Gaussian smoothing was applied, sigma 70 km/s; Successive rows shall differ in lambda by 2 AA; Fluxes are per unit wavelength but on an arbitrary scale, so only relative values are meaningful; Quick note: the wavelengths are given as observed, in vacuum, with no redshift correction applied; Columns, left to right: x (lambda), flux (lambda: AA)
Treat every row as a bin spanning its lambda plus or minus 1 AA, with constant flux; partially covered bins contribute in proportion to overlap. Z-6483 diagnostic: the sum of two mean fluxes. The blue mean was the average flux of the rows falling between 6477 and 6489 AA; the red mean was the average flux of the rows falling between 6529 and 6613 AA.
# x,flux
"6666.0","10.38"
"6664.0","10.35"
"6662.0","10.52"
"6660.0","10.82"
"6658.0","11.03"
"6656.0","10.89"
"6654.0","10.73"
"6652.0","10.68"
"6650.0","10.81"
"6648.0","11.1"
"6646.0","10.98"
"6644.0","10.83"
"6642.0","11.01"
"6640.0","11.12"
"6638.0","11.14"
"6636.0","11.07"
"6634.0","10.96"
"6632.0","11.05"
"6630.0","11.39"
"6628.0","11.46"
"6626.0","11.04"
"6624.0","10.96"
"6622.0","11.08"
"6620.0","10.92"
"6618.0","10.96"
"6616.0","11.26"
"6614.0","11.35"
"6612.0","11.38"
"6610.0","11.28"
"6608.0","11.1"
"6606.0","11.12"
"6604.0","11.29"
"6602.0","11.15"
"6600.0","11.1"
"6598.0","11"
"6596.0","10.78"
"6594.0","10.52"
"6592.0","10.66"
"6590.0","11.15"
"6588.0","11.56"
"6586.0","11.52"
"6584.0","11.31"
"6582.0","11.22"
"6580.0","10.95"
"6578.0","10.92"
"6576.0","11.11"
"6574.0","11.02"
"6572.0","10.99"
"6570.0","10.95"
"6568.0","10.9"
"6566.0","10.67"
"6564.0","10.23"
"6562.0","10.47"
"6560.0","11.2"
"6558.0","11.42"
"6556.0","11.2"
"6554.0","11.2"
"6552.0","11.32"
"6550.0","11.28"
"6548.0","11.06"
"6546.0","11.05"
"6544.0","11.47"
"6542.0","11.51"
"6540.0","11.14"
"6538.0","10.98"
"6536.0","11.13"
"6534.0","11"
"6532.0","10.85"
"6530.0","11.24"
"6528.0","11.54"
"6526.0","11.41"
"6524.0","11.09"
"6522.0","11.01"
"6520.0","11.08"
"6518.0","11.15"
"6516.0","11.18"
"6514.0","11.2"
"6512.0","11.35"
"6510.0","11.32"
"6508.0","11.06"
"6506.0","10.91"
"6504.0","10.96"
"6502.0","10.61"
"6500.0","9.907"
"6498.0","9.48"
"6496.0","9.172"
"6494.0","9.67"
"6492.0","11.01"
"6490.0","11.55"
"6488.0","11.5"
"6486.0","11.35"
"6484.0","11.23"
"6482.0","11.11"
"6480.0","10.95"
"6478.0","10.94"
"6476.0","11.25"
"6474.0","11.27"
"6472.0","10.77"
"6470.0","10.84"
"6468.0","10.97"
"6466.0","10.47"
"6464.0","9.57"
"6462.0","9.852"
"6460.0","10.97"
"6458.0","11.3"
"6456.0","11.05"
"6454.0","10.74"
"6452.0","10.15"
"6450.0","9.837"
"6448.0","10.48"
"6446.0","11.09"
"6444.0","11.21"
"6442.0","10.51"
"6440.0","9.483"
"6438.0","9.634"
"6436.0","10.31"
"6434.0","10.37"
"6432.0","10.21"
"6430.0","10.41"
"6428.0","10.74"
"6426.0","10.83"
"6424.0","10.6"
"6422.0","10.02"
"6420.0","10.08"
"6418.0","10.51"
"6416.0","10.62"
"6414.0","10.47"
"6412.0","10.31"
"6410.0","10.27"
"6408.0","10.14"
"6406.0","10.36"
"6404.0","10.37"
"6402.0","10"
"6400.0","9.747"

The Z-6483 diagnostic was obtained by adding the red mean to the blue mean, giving 22.3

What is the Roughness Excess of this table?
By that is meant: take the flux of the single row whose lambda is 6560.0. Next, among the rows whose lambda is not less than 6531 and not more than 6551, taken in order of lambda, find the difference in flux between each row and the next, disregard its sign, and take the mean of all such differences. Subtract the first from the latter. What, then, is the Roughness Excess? -11.0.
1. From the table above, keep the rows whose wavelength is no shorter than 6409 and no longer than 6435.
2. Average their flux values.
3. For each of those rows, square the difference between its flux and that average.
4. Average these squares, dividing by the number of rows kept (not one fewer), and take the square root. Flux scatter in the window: 0.23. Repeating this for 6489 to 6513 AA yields 0.78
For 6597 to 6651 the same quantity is 0.17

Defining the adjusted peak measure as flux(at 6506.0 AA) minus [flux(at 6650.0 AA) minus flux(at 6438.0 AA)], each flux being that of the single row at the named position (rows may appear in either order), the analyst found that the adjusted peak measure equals 9.7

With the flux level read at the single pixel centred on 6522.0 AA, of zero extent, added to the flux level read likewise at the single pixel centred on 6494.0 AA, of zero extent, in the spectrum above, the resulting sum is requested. 20.7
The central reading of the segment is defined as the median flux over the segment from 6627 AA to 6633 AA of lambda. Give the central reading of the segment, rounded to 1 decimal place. 11.4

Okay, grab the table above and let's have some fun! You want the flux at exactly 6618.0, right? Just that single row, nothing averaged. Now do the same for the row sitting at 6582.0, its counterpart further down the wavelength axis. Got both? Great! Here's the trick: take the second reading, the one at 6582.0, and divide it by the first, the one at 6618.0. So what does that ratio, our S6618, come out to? 1.02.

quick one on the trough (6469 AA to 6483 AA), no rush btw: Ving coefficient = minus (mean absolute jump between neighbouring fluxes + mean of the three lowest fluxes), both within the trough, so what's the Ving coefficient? -11.0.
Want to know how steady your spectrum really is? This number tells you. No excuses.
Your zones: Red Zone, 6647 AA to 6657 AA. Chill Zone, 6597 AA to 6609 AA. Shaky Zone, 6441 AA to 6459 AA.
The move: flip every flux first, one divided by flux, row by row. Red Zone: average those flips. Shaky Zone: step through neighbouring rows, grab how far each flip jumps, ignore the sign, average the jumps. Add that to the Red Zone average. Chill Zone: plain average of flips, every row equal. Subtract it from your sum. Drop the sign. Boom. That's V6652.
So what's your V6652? 0.0063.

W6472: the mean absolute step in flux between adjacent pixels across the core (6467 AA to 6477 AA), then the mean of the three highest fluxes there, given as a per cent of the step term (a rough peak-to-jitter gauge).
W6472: 6202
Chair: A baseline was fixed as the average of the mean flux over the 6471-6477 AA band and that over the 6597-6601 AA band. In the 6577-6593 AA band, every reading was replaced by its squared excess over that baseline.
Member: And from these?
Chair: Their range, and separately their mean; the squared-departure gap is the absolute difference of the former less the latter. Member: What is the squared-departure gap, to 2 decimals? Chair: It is 0.14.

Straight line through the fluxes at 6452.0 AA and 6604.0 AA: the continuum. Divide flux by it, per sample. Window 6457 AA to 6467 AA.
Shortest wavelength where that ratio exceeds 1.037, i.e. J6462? 6458.0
